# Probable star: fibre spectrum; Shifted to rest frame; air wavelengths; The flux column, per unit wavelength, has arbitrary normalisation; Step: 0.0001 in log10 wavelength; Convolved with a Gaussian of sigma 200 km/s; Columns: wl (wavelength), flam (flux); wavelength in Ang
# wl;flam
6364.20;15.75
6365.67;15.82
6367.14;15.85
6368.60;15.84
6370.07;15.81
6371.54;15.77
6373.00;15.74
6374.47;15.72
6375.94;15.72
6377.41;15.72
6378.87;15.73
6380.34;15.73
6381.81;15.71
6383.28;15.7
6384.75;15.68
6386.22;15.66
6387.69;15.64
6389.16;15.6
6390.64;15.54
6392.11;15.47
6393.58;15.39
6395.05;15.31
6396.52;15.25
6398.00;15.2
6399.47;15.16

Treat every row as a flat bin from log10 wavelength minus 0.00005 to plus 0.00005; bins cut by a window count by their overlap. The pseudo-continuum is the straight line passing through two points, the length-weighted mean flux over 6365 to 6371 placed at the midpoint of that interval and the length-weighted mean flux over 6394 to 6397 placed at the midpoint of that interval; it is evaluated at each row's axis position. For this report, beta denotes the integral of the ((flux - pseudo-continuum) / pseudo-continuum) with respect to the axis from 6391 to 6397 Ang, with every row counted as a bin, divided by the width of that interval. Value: 0.002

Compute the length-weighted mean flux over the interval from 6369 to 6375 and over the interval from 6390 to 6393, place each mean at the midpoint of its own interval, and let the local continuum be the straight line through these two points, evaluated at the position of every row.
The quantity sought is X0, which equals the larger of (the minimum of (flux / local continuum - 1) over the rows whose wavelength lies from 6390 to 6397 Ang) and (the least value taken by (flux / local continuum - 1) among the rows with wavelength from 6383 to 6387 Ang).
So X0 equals 0.0049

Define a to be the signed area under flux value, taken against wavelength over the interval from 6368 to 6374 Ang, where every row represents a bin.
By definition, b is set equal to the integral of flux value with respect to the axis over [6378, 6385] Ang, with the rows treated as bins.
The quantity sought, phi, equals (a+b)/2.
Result 102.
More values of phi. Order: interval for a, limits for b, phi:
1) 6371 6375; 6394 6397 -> 55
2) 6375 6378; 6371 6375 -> 55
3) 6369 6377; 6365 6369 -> 95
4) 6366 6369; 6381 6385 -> 55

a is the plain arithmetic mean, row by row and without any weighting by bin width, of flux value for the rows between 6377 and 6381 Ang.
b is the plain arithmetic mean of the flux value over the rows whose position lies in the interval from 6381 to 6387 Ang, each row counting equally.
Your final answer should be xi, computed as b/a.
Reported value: 1.00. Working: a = 15.7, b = 15.7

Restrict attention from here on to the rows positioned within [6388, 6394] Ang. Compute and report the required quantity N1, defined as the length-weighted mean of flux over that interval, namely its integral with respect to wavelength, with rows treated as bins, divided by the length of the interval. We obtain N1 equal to 15.5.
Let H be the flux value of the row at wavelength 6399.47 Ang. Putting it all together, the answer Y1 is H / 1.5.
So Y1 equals 10.1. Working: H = 15.16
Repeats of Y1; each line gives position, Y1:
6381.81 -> 10.5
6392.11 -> 10.3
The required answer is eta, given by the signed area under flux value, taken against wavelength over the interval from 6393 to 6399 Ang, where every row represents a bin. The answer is 91.7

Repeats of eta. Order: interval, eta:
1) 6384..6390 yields 93.8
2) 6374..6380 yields 94.4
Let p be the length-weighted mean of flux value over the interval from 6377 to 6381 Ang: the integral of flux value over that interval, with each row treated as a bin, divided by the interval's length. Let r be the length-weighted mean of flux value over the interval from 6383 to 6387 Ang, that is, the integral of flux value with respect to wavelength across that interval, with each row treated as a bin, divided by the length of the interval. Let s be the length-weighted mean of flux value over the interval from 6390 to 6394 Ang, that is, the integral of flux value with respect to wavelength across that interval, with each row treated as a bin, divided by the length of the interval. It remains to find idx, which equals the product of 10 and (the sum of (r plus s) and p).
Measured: 469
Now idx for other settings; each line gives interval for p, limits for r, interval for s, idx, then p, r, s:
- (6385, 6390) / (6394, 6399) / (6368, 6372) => 467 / 15.6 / 15.3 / 15.8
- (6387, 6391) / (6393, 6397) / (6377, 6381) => 467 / 15.6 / 15.3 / 15.8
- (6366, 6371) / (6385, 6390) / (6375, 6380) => 472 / 15.8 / 15.6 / 15.7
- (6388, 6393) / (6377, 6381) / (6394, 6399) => 465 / 15.5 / 15.8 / 15.3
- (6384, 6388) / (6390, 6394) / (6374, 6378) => 469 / 15.7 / 15.5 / 15.7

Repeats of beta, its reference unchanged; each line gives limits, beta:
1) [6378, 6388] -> 0.010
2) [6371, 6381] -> 0.004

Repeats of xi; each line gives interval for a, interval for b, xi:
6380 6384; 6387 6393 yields 0.99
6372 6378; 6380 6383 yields 1.00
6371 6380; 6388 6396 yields 0.98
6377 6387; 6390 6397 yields 0.98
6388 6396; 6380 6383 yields 1.02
